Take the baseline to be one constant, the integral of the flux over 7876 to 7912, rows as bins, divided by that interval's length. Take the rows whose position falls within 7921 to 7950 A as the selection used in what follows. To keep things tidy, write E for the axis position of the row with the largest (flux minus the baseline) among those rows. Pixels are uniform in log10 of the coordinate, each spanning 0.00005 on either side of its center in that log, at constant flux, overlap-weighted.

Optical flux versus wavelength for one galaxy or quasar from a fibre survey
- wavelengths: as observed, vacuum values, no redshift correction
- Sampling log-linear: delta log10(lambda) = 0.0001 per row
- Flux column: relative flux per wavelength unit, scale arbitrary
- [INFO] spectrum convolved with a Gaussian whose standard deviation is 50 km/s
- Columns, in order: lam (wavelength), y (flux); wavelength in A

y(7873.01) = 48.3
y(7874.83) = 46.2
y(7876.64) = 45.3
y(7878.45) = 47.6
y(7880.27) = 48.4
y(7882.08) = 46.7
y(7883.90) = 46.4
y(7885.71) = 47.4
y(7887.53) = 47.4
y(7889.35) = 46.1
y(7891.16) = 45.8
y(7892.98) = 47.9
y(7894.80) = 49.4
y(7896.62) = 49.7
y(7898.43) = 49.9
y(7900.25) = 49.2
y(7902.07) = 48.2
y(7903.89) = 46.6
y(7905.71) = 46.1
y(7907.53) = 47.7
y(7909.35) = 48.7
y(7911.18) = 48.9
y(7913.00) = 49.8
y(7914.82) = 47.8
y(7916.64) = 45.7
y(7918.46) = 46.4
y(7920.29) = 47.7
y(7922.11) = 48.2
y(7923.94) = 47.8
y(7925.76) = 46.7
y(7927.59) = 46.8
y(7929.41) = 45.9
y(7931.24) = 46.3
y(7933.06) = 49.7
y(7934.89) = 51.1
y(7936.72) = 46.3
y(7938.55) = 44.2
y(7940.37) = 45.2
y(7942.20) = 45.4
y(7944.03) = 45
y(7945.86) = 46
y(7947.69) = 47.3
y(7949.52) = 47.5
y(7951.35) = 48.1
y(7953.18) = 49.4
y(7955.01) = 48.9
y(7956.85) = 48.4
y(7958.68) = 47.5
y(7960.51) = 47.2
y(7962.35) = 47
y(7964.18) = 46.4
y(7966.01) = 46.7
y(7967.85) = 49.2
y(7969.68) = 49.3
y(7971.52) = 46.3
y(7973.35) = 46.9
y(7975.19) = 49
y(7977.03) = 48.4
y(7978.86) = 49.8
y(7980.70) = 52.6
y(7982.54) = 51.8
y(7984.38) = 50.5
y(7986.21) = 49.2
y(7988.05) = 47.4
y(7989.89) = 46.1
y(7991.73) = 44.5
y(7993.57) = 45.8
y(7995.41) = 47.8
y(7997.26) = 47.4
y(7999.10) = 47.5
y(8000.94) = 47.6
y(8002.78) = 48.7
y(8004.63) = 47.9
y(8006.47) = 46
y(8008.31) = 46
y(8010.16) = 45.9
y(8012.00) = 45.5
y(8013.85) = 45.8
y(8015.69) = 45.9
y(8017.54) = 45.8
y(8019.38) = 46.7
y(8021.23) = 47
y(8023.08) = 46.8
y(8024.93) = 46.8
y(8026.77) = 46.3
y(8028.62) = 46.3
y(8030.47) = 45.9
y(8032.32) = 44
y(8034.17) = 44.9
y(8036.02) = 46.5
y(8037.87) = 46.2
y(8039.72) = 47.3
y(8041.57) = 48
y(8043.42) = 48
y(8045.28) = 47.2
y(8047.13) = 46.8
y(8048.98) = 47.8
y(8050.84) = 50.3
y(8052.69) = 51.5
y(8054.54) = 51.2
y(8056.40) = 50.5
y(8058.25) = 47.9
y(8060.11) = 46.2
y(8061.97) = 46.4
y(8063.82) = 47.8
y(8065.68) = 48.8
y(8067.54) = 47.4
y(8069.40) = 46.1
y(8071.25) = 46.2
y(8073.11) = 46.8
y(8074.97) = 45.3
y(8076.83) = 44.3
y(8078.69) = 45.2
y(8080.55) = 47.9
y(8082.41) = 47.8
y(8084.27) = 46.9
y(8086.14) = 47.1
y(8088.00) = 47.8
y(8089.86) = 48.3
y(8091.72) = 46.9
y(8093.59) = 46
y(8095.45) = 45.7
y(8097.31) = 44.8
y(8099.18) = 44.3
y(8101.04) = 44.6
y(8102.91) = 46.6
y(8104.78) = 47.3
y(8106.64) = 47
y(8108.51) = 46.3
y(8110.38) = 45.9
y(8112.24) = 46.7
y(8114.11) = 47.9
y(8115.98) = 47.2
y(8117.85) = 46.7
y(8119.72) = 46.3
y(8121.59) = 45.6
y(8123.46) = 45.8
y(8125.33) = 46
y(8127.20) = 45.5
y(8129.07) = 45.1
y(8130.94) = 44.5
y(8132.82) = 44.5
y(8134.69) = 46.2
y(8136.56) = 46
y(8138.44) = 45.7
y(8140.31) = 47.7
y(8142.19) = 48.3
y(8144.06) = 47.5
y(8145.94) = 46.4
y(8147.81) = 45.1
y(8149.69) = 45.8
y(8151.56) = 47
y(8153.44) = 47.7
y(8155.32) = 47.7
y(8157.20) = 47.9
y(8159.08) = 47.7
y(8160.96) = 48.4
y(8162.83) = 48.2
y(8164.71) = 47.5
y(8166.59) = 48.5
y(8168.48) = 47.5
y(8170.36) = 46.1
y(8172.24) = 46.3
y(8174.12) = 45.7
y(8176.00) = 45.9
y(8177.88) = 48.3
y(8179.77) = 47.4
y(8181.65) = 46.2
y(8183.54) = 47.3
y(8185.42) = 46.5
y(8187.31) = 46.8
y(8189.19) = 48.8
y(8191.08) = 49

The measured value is 7934.89 A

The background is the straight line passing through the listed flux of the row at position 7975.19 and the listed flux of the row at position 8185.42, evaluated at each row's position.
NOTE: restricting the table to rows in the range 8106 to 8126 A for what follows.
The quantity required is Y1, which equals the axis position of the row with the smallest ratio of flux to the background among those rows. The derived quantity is 8121.59 A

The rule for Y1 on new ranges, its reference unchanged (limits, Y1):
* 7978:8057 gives 8032.32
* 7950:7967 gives 7964.18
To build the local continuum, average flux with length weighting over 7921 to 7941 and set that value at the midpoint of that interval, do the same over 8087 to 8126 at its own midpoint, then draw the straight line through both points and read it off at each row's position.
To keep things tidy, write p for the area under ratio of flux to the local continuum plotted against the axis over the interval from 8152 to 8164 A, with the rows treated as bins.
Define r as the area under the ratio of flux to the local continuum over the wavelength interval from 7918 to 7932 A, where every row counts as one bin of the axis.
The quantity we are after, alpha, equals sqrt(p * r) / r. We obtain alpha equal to 0.95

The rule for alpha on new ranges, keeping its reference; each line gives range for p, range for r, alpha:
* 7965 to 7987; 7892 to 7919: 0.91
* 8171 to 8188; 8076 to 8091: 1.07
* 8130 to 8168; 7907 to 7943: 1.03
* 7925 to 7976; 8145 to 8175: 1.29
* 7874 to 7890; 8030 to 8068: 0.64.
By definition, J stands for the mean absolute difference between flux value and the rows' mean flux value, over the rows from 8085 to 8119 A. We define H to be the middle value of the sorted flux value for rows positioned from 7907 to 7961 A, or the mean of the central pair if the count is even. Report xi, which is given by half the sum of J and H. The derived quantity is 24.2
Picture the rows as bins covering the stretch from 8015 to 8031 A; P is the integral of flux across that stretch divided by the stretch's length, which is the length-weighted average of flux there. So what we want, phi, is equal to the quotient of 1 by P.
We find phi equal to 0.0215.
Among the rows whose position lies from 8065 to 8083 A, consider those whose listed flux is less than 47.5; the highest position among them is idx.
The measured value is 8078.69 A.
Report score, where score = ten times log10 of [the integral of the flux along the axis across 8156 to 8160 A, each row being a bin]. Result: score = 22.8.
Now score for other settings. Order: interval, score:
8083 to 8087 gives 22.7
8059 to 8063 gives 22.7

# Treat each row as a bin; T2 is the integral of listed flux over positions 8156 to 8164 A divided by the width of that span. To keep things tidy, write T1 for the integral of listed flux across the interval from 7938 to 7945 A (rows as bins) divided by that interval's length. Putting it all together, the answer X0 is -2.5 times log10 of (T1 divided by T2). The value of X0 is 0.070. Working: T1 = 45.0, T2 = 48.1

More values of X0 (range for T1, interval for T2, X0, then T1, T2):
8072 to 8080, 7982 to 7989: 0.094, 45.5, 49.6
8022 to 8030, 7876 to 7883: 0.012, 46.5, 47.1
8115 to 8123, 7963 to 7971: 0.032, 46.4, 47.8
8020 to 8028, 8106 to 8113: -0.006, 46.7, 46.5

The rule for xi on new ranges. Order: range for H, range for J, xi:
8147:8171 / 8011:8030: 24.1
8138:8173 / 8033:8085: 24.4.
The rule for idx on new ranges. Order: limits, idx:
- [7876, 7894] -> 7891.16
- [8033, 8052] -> 8047.13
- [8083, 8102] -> 8101.04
